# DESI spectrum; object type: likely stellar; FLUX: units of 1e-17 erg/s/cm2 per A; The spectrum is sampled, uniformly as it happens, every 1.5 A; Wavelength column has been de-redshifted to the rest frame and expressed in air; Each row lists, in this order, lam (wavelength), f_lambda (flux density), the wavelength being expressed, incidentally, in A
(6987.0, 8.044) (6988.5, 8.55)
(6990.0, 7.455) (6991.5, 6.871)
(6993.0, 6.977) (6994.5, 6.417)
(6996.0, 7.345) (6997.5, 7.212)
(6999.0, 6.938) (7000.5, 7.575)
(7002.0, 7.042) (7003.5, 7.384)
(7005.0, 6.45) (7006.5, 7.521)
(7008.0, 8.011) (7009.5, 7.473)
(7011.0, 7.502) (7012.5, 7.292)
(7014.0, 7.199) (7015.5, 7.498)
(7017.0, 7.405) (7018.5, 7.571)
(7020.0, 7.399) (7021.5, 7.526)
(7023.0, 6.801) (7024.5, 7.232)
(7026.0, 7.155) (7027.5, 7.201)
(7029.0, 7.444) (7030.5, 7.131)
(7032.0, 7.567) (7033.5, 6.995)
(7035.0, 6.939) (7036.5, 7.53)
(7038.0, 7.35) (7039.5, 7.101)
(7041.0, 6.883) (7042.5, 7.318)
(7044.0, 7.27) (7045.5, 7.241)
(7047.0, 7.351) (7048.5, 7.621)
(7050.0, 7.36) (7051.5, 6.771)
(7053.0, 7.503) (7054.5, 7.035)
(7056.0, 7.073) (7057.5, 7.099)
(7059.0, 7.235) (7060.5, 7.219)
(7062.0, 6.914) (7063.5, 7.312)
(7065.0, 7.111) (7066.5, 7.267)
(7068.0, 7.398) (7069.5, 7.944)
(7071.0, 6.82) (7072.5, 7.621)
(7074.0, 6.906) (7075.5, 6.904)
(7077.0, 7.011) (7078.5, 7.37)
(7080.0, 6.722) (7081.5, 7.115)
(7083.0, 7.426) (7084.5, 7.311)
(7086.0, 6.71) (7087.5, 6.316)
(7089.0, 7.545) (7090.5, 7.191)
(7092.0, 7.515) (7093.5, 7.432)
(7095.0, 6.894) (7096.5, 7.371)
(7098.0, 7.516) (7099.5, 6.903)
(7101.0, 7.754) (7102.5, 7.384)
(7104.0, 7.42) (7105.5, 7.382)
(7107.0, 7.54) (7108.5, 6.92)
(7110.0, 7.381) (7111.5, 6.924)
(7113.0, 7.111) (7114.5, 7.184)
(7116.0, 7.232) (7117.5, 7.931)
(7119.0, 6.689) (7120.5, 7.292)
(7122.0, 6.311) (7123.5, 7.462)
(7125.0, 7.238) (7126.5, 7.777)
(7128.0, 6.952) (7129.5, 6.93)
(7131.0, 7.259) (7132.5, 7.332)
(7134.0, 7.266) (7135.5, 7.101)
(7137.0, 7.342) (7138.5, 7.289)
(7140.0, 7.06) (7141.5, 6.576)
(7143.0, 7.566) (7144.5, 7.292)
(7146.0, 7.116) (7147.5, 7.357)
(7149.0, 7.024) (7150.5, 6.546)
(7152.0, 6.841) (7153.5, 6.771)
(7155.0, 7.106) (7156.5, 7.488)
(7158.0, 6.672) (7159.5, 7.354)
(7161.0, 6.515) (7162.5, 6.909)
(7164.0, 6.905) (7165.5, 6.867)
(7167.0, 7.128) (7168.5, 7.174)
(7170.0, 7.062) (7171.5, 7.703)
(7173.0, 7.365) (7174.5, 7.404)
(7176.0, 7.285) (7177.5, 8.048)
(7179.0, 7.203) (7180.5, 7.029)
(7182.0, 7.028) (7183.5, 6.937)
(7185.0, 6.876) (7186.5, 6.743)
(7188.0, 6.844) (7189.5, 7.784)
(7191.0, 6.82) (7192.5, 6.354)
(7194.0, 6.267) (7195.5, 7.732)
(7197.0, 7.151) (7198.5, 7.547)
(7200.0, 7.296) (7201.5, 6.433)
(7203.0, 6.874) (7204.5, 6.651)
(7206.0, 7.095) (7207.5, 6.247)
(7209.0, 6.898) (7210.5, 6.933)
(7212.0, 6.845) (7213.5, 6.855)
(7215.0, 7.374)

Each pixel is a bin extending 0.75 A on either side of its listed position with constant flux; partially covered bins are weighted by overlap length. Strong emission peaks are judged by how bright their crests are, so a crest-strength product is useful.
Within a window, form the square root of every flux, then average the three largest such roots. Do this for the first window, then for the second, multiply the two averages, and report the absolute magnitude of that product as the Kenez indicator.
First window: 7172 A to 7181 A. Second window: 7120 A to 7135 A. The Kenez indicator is 7.56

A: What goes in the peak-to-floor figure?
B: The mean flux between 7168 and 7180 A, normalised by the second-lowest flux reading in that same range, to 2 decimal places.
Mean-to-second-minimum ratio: 1.03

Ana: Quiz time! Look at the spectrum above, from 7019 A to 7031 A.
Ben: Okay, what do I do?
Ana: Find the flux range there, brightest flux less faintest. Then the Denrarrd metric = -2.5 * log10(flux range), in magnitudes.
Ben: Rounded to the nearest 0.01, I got 0.35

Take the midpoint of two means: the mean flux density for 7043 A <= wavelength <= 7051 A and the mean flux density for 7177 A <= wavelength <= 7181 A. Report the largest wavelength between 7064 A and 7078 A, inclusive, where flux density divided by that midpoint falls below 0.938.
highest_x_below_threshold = 7075.5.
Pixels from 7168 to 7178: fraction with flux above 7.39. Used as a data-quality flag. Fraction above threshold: 0.4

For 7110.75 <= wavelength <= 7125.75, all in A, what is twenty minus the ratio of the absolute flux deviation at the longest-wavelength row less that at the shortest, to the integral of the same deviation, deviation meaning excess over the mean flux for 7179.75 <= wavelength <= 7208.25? 19.9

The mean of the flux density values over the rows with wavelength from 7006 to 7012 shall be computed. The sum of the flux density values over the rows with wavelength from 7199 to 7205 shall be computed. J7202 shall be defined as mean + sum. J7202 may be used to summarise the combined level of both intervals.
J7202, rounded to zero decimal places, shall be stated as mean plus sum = 35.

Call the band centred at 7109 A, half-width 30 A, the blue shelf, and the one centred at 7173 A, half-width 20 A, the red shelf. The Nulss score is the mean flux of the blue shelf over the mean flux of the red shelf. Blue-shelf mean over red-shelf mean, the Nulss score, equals 1.02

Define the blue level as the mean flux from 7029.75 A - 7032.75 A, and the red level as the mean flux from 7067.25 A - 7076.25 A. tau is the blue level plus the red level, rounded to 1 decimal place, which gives 14.6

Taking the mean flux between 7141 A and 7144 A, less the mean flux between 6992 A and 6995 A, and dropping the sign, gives 0.4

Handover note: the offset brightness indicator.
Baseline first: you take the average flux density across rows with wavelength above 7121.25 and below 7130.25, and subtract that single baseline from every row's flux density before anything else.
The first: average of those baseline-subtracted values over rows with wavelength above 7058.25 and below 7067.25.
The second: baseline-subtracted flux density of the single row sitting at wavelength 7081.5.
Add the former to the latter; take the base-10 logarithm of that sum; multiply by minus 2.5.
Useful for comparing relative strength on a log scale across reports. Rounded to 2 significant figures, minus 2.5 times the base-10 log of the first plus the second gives 2.9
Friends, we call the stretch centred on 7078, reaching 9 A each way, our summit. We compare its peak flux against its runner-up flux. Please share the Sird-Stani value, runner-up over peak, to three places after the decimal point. 0.959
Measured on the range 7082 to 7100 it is 0.996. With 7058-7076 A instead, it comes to 0.959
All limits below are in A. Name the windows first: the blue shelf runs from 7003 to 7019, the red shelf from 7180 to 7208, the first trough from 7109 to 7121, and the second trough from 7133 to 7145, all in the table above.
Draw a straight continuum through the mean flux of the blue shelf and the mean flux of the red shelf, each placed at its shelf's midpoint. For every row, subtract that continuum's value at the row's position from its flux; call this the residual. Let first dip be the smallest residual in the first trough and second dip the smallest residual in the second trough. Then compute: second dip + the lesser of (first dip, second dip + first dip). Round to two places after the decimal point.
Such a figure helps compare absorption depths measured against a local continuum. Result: -1.41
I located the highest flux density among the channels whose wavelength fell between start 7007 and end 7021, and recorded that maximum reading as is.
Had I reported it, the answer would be 8.011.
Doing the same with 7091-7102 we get 7.754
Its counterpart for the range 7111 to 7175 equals 7.931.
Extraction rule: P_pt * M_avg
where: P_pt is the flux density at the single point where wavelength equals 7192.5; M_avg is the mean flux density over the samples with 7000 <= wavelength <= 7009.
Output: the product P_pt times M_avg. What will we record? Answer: 46.6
